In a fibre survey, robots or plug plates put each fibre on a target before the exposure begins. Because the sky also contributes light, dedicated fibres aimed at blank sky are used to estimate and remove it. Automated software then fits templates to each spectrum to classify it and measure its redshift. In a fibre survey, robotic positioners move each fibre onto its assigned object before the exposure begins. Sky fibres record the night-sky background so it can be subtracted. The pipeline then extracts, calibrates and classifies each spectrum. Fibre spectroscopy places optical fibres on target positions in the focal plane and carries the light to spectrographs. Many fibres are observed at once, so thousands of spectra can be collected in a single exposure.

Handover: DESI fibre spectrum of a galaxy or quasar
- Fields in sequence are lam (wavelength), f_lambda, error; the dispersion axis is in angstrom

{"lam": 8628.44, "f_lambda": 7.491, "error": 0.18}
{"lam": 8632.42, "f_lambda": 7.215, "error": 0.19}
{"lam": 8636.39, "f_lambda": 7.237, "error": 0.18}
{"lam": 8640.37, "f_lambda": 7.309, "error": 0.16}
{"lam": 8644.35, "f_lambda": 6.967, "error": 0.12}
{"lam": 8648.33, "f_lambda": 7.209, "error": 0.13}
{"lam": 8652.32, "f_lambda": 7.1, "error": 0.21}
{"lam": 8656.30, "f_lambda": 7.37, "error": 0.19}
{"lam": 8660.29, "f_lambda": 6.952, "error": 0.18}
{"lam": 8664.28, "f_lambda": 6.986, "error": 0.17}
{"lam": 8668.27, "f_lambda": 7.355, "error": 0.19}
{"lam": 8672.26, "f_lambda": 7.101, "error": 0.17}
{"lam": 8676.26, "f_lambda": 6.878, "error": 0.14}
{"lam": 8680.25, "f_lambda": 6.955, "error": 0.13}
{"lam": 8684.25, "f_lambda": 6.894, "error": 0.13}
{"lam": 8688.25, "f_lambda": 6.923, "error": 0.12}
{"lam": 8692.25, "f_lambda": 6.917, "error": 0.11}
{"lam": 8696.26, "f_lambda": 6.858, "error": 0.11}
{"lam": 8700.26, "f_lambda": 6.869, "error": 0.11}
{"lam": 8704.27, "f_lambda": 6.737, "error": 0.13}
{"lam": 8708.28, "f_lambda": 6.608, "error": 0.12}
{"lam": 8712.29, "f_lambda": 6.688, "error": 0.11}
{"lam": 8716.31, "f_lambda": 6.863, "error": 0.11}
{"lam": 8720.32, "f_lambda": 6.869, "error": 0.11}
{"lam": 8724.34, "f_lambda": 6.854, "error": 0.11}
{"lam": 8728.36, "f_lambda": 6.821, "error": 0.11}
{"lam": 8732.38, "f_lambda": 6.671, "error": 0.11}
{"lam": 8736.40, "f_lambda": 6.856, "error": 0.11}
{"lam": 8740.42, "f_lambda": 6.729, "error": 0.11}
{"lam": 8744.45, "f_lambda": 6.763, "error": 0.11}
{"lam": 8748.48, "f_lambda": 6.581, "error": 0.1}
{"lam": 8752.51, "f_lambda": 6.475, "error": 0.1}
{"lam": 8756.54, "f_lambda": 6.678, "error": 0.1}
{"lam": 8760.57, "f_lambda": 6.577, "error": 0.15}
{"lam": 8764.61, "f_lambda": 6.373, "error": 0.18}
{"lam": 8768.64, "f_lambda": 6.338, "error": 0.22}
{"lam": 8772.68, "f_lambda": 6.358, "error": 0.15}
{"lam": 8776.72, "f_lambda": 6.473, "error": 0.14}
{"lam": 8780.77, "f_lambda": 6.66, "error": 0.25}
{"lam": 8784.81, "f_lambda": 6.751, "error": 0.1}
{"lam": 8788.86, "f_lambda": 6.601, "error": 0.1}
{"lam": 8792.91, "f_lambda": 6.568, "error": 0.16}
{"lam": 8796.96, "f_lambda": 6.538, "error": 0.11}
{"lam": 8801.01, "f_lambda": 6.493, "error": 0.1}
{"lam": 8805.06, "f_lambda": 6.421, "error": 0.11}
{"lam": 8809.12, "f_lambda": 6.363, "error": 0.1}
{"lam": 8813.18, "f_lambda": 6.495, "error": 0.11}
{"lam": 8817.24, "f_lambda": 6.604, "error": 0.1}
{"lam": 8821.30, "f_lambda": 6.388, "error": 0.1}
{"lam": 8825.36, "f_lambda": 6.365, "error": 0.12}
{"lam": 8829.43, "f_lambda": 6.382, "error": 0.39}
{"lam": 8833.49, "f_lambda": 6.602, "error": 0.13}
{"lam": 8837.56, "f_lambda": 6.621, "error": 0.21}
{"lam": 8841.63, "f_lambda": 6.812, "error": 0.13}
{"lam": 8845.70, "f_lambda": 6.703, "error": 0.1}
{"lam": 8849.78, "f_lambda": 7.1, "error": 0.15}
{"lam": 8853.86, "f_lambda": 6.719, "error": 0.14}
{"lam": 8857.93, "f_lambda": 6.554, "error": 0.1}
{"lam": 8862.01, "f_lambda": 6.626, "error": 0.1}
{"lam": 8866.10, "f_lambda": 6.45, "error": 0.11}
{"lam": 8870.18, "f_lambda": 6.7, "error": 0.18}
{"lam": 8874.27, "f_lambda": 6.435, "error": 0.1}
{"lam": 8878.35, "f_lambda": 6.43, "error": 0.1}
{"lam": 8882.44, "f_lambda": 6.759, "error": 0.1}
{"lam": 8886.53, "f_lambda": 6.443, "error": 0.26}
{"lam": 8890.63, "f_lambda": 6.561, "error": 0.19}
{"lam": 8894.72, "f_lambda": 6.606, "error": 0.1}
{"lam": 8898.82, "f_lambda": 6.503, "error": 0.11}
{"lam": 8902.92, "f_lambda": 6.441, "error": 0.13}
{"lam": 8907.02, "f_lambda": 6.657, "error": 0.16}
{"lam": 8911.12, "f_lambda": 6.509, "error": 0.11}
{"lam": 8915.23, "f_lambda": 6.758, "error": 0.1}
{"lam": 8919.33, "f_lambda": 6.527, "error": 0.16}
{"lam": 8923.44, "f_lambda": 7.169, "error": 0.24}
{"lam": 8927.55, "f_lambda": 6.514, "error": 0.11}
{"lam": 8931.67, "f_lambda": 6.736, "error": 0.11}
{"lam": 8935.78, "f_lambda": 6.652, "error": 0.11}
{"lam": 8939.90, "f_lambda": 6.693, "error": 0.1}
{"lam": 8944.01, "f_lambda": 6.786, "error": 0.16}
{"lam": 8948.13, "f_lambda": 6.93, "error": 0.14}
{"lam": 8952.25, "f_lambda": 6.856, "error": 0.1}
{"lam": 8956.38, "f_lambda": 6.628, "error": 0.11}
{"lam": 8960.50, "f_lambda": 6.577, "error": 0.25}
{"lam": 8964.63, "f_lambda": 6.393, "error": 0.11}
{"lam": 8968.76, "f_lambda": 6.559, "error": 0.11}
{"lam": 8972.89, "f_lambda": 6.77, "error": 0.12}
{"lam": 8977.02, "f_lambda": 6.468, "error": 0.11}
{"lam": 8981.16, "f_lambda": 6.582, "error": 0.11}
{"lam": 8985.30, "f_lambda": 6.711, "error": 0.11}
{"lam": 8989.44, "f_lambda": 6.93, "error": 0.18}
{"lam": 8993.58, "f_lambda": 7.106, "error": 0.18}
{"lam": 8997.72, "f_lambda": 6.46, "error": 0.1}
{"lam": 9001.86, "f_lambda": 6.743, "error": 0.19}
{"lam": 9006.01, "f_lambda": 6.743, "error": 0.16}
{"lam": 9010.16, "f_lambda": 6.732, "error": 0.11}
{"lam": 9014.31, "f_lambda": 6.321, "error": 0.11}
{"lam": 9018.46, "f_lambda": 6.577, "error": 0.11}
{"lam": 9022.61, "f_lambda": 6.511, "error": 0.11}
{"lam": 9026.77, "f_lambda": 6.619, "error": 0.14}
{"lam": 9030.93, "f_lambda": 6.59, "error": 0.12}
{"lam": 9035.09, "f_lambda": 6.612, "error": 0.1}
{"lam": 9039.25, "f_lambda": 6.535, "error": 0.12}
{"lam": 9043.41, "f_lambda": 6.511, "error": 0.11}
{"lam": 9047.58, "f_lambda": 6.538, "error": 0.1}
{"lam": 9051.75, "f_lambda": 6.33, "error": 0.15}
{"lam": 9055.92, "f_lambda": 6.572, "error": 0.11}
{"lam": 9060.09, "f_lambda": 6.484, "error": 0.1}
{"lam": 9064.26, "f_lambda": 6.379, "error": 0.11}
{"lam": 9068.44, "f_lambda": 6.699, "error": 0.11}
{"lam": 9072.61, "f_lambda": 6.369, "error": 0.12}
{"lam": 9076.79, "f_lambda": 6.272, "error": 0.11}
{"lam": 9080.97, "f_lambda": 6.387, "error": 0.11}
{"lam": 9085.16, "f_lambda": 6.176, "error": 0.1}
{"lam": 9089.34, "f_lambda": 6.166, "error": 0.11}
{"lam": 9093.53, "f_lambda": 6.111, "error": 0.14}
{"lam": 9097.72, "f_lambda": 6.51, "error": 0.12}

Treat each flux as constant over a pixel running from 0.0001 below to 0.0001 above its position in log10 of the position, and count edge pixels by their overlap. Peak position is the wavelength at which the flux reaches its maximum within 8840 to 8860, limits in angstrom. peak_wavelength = 8849.78 angstrom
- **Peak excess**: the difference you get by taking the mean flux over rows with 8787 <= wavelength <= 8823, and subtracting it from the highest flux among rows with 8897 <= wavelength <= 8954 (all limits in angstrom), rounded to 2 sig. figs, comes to 0.67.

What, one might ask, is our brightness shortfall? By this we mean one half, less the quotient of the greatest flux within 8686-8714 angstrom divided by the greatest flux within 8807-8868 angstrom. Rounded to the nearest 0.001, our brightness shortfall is -0.475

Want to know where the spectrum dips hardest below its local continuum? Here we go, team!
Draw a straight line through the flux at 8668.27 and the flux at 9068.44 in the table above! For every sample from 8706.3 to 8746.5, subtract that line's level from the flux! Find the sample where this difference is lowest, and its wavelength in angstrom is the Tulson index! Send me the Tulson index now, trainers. 8708.28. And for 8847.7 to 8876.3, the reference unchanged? 8874.27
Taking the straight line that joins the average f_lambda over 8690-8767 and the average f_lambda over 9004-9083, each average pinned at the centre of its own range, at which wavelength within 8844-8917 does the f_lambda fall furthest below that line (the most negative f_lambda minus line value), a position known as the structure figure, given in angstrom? 8878.35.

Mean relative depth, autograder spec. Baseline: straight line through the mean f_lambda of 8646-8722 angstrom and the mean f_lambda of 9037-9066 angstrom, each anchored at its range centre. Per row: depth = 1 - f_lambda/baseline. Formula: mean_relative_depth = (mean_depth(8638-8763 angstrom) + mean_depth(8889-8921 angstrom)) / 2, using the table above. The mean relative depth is 0.011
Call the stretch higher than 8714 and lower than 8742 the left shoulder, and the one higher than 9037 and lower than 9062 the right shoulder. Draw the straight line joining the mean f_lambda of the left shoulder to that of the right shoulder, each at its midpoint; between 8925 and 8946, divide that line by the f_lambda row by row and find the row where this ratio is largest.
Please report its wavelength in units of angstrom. 8927.55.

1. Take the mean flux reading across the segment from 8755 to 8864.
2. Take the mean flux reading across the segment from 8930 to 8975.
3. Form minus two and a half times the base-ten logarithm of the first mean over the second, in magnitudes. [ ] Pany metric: 0.021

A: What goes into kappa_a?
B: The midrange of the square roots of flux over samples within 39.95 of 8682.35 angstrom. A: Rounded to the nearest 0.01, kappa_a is 2.64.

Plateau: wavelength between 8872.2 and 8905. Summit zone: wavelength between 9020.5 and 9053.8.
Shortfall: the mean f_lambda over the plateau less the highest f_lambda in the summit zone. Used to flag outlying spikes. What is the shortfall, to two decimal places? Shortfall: -0.10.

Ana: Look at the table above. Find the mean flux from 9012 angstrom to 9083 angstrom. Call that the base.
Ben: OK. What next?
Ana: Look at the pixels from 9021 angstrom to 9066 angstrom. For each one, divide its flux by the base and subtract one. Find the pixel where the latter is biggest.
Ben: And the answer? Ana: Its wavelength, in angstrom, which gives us 9026.77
